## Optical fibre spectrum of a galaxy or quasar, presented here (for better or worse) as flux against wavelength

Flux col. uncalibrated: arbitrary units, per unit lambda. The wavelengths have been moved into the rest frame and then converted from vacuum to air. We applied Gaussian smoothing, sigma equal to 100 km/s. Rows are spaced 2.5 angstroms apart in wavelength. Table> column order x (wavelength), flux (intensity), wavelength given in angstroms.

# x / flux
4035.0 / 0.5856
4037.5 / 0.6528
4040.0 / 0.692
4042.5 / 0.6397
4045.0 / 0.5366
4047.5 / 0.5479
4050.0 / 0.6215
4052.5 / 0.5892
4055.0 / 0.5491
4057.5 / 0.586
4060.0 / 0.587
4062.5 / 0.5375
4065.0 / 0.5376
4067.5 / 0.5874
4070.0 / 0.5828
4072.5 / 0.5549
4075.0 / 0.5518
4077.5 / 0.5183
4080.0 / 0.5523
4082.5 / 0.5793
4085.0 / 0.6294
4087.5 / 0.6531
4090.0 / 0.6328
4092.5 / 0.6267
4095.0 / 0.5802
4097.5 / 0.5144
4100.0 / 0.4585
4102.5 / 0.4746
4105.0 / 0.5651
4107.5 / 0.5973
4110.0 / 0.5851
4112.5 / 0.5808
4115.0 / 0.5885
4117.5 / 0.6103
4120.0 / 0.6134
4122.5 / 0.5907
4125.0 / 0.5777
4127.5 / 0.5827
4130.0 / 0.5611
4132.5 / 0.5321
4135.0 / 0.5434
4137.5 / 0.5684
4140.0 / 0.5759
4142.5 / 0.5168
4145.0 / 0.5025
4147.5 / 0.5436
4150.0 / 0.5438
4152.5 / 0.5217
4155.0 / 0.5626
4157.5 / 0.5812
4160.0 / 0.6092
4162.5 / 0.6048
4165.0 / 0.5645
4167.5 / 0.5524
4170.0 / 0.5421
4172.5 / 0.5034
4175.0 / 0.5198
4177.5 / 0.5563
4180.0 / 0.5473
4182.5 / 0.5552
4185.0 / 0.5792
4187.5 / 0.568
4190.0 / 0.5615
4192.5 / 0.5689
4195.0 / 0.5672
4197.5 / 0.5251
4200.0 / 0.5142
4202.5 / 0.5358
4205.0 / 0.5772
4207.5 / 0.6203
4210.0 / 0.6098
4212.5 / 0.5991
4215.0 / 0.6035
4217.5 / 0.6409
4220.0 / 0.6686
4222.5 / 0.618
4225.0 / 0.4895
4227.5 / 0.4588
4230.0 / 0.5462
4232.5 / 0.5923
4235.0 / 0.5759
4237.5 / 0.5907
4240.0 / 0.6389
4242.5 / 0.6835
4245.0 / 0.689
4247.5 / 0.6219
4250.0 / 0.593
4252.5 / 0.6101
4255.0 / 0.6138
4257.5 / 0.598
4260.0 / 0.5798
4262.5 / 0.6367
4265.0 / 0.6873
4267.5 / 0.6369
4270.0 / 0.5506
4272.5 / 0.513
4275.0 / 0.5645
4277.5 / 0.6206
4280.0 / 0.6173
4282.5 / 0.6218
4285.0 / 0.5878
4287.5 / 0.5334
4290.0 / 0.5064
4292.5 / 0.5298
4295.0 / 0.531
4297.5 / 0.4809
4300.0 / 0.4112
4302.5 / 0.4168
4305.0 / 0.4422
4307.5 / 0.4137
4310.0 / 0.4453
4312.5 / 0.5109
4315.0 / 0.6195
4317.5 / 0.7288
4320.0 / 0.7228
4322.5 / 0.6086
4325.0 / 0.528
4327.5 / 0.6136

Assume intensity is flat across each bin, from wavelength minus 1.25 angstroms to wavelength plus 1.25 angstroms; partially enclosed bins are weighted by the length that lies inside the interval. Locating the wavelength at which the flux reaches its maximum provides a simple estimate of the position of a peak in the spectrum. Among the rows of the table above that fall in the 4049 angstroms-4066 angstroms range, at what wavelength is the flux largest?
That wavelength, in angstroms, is 4050.0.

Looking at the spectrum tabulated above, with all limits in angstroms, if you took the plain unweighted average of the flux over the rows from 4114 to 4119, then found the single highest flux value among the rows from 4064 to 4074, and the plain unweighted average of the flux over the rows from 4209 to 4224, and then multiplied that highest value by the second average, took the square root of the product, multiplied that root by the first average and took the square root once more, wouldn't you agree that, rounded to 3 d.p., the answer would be 0.602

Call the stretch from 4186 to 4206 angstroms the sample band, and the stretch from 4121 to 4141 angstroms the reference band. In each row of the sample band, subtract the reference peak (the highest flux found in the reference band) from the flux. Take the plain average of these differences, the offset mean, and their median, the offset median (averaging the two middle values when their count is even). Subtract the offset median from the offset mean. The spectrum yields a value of -0.012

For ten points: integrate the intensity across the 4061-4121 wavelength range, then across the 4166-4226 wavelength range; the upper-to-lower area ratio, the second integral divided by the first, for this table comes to 1.0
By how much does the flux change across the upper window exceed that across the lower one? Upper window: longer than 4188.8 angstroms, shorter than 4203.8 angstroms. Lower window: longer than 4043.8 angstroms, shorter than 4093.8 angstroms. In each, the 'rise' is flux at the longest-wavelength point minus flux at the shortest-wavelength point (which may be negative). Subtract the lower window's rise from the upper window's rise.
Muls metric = -0.12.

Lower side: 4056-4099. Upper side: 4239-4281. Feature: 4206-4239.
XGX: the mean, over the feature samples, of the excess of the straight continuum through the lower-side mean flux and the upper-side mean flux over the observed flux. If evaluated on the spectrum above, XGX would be 0.02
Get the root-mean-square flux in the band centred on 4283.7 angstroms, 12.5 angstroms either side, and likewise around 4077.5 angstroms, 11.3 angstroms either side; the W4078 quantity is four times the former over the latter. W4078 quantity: 3.9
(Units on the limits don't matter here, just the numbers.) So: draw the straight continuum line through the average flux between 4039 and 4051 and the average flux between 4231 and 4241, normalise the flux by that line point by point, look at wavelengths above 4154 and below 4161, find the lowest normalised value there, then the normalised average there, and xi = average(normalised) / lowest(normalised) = 1.04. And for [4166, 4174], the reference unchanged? 1.06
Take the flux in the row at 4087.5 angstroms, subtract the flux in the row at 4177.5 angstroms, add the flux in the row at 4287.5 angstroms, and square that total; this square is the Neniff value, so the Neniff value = 0.40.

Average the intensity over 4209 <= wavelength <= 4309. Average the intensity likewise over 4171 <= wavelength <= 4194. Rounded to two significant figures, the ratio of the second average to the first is 0.96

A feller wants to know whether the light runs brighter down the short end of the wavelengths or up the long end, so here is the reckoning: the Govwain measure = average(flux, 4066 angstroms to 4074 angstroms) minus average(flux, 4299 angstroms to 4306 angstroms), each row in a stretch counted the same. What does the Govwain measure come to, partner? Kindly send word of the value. 0.15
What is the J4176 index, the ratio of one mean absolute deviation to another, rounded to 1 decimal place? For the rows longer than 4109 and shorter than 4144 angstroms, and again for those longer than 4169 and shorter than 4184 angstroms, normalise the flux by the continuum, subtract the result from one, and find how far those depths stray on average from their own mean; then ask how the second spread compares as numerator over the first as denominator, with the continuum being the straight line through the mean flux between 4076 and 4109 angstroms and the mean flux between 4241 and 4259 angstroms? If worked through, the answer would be 0.7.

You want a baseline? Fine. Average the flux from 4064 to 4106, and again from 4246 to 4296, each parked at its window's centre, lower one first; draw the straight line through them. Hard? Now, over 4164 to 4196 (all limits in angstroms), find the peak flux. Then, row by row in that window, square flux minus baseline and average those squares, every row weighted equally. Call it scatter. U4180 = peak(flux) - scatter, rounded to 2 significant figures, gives 0.58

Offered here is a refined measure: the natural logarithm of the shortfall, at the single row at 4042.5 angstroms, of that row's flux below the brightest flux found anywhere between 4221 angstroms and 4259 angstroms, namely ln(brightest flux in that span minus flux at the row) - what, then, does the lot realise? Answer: -3.0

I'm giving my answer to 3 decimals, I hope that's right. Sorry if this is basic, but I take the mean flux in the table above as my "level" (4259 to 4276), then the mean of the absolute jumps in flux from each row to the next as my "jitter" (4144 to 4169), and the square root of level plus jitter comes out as 0.787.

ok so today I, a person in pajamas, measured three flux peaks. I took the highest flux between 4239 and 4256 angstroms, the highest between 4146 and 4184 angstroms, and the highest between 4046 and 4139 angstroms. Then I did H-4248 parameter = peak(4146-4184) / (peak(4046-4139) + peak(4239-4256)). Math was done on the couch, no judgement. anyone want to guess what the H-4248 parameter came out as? 0.454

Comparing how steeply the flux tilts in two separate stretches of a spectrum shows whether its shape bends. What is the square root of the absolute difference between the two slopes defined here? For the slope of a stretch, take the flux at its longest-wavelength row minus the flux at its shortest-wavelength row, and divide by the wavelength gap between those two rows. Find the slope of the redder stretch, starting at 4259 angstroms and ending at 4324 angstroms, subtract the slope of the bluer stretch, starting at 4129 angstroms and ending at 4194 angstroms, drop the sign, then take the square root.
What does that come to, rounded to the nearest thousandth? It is 0.018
